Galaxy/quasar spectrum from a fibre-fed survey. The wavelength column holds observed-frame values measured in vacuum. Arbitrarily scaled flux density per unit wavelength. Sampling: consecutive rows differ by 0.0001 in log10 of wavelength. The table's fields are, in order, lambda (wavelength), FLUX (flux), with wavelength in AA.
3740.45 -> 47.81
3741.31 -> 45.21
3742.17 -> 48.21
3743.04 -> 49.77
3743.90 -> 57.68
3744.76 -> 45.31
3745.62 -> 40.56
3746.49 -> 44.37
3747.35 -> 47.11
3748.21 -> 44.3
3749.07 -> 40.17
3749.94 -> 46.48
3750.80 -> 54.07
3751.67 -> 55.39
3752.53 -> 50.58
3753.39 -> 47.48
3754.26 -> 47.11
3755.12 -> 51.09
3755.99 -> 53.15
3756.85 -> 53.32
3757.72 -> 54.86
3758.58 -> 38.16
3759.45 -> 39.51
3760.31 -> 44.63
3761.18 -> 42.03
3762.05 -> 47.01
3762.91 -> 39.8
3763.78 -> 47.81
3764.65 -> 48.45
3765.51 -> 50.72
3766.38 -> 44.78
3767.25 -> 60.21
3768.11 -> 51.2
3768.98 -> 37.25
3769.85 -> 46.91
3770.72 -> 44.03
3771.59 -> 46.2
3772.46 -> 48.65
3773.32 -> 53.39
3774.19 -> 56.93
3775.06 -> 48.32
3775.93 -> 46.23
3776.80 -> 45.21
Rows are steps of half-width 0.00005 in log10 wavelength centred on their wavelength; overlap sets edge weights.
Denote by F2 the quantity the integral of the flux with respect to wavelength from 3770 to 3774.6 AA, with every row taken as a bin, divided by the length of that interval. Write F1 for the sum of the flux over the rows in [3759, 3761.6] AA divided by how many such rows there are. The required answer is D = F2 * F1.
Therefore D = 2088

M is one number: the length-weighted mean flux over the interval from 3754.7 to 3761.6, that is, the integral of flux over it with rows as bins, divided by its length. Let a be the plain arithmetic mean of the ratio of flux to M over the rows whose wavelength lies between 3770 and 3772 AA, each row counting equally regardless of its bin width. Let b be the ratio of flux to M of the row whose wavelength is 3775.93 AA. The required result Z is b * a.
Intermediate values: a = 0.96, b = 0.982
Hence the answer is 0.94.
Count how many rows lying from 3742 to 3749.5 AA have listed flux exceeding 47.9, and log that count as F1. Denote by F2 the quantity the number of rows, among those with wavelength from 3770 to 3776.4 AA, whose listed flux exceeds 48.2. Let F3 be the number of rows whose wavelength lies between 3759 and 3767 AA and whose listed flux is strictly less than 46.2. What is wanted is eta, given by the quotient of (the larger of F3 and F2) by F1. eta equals 1.67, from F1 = 3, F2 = 4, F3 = 5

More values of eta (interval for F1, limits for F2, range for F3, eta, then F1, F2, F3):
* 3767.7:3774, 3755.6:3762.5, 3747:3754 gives 1.00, 3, 3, 2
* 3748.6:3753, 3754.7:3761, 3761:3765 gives 1.33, 3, 4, 2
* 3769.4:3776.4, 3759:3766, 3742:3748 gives 0.75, 4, 2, 3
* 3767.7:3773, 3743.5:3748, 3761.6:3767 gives 1.00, 2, 1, 2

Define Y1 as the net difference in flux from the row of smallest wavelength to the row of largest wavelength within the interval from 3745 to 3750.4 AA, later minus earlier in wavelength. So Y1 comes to 6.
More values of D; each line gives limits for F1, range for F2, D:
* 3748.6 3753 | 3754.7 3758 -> 2612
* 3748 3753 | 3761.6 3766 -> 2266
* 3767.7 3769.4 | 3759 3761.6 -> 1857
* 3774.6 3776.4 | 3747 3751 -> 2175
